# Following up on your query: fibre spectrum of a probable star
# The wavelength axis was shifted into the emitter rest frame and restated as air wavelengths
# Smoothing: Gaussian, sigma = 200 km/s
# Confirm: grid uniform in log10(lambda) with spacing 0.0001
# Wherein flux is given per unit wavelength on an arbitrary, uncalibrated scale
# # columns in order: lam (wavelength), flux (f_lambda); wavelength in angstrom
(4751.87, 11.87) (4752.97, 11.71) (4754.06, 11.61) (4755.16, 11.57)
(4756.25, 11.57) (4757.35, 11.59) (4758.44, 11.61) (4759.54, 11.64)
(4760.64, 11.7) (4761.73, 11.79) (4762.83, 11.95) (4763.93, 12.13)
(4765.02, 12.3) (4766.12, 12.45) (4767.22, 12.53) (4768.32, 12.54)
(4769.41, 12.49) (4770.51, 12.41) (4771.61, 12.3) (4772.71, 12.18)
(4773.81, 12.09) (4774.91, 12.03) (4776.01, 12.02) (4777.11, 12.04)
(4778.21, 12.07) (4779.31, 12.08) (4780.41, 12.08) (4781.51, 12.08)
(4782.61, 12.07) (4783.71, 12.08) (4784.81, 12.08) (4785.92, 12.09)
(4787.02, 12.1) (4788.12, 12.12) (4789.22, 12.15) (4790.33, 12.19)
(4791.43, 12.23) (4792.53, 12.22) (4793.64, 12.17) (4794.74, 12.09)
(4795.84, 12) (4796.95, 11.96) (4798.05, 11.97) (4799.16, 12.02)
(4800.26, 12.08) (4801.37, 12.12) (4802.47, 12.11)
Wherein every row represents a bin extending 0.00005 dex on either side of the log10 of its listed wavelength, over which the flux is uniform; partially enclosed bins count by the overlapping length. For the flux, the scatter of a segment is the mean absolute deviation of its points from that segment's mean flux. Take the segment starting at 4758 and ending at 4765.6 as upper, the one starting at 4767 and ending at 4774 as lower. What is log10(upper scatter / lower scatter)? 0.2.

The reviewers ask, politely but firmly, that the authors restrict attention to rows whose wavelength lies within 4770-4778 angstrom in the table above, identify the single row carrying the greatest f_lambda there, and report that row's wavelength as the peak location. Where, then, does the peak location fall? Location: 4770.51 angstrom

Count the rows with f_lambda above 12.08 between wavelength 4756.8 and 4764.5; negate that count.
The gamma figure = -1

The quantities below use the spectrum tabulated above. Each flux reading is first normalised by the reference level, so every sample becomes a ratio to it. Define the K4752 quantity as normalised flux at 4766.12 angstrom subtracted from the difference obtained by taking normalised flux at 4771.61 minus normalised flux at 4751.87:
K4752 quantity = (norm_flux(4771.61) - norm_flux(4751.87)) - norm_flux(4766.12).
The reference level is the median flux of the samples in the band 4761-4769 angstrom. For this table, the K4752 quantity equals -0.977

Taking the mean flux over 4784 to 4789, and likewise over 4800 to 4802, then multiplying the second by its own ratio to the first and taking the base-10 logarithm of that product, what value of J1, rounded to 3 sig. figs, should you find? 1.08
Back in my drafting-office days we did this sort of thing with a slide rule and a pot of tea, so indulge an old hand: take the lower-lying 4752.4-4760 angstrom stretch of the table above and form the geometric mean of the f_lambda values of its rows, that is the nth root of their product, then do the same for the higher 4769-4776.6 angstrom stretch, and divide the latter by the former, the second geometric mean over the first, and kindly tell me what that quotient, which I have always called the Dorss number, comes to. 1.052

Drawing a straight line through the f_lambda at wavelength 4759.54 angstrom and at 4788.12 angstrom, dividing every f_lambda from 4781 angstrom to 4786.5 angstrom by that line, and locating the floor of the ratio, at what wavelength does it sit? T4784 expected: 4785.92 angstrom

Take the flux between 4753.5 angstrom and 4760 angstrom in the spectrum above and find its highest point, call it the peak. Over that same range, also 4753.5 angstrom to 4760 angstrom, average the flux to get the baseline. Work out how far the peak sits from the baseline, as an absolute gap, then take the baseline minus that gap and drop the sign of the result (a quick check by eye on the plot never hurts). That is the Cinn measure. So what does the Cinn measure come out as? 11.6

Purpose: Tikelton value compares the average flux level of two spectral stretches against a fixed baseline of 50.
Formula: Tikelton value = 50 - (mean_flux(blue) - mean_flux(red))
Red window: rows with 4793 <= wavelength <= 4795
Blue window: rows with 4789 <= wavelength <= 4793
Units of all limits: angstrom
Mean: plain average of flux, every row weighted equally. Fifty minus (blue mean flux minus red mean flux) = 49.9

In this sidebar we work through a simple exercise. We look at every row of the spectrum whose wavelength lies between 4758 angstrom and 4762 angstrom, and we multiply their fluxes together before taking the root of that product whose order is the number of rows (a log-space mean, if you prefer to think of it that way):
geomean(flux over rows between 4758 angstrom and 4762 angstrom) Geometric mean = 11.7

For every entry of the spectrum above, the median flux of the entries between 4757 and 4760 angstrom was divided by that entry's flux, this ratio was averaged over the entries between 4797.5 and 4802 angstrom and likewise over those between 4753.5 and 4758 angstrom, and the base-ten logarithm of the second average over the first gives 0.017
